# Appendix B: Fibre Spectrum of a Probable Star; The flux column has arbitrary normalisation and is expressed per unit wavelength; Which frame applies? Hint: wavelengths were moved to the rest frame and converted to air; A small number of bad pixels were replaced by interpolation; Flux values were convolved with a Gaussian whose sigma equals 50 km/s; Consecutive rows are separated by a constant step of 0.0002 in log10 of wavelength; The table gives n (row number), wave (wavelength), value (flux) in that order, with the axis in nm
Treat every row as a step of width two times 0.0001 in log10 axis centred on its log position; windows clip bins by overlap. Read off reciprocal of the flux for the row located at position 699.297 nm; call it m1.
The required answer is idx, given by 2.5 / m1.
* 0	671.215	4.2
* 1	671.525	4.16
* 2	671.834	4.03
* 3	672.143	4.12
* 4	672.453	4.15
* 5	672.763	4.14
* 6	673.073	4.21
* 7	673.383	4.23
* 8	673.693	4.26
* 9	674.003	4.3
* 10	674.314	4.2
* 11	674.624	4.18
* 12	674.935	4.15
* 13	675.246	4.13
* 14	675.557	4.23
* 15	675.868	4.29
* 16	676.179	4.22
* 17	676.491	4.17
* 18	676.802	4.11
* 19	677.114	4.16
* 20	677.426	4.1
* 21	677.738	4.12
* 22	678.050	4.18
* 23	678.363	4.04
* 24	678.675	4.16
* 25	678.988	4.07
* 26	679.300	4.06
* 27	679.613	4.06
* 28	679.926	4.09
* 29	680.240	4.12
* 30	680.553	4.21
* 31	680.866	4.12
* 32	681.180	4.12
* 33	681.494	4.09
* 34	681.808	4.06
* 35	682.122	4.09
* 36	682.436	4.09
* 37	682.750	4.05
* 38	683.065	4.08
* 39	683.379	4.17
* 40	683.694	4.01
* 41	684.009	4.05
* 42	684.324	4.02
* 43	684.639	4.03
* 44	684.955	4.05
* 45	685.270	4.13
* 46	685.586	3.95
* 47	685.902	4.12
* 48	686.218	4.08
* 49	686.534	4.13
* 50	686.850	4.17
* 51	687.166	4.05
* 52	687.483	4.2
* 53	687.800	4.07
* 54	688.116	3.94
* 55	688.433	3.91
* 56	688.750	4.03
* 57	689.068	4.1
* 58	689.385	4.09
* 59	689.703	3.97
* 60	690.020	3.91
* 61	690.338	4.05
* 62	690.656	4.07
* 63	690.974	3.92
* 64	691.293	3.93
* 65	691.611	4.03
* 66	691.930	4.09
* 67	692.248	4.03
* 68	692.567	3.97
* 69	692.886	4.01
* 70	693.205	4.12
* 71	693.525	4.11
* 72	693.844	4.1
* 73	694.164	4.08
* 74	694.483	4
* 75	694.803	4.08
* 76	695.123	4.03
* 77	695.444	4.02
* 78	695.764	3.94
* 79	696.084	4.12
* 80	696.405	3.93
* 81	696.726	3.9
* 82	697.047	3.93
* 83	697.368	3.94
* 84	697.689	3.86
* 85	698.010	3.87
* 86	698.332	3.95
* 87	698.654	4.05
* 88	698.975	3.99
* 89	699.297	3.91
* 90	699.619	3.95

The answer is 9.8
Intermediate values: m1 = 0.256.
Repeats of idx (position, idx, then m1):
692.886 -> 10.0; 0.249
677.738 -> 10.3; 0.243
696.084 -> 10.3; 0.243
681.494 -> 10.2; 0.244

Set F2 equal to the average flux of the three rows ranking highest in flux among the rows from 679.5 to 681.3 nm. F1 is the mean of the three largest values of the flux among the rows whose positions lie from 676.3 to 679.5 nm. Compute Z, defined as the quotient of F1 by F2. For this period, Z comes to 1.00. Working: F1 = 4.17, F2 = 4.15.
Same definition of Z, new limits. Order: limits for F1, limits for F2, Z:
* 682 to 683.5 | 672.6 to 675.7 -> 0.97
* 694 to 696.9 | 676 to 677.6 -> 0.98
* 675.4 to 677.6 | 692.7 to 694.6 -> 1.03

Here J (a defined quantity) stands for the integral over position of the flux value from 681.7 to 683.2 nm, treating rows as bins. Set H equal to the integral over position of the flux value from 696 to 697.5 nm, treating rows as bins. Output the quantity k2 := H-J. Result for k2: -0.2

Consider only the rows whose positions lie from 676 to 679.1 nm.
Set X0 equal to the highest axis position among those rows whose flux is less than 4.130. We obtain 678.988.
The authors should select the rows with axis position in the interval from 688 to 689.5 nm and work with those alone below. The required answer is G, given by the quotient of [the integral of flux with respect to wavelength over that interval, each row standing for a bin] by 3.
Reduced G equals 2.01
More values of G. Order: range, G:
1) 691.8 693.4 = 2.16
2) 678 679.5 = 2.05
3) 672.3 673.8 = 2.10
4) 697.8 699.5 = 2.24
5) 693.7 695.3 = 2.16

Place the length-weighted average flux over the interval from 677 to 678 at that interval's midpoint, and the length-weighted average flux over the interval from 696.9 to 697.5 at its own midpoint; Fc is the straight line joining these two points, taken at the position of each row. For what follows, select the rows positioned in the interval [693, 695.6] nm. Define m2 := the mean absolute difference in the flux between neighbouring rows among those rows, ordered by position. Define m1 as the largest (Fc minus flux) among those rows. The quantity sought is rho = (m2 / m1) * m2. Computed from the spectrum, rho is -0.04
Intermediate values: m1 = -0.04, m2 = 0.04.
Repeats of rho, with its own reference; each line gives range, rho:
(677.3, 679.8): 0.05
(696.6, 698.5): 0.03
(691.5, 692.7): 0.31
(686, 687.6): -0.55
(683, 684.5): 0.11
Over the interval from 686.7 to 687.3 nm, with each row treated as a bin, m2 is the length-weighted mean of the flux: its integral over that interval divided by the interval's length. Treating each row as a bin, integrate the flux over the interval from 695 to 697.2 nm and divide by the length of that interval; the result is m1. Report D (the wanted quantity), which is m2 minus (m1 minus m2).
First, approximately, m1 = 3.98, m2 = 4.11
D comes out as 4.25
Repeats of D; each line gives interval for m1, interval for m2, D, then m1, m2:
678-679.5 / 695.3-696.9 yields 3.87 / 4.10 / 3.98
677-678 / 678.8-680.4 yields 4.03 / 4.13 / 4.08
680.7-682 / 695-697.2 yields 3.86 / 4.10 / 3.98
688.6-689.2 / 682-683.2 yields 4.10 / 4.06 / 4.08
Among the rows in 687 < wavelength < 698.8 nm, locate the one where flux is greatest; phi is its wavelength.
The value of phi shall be 687.483 nm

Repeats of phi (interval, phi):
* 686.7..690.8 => 687.483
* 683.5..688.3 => 687.483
